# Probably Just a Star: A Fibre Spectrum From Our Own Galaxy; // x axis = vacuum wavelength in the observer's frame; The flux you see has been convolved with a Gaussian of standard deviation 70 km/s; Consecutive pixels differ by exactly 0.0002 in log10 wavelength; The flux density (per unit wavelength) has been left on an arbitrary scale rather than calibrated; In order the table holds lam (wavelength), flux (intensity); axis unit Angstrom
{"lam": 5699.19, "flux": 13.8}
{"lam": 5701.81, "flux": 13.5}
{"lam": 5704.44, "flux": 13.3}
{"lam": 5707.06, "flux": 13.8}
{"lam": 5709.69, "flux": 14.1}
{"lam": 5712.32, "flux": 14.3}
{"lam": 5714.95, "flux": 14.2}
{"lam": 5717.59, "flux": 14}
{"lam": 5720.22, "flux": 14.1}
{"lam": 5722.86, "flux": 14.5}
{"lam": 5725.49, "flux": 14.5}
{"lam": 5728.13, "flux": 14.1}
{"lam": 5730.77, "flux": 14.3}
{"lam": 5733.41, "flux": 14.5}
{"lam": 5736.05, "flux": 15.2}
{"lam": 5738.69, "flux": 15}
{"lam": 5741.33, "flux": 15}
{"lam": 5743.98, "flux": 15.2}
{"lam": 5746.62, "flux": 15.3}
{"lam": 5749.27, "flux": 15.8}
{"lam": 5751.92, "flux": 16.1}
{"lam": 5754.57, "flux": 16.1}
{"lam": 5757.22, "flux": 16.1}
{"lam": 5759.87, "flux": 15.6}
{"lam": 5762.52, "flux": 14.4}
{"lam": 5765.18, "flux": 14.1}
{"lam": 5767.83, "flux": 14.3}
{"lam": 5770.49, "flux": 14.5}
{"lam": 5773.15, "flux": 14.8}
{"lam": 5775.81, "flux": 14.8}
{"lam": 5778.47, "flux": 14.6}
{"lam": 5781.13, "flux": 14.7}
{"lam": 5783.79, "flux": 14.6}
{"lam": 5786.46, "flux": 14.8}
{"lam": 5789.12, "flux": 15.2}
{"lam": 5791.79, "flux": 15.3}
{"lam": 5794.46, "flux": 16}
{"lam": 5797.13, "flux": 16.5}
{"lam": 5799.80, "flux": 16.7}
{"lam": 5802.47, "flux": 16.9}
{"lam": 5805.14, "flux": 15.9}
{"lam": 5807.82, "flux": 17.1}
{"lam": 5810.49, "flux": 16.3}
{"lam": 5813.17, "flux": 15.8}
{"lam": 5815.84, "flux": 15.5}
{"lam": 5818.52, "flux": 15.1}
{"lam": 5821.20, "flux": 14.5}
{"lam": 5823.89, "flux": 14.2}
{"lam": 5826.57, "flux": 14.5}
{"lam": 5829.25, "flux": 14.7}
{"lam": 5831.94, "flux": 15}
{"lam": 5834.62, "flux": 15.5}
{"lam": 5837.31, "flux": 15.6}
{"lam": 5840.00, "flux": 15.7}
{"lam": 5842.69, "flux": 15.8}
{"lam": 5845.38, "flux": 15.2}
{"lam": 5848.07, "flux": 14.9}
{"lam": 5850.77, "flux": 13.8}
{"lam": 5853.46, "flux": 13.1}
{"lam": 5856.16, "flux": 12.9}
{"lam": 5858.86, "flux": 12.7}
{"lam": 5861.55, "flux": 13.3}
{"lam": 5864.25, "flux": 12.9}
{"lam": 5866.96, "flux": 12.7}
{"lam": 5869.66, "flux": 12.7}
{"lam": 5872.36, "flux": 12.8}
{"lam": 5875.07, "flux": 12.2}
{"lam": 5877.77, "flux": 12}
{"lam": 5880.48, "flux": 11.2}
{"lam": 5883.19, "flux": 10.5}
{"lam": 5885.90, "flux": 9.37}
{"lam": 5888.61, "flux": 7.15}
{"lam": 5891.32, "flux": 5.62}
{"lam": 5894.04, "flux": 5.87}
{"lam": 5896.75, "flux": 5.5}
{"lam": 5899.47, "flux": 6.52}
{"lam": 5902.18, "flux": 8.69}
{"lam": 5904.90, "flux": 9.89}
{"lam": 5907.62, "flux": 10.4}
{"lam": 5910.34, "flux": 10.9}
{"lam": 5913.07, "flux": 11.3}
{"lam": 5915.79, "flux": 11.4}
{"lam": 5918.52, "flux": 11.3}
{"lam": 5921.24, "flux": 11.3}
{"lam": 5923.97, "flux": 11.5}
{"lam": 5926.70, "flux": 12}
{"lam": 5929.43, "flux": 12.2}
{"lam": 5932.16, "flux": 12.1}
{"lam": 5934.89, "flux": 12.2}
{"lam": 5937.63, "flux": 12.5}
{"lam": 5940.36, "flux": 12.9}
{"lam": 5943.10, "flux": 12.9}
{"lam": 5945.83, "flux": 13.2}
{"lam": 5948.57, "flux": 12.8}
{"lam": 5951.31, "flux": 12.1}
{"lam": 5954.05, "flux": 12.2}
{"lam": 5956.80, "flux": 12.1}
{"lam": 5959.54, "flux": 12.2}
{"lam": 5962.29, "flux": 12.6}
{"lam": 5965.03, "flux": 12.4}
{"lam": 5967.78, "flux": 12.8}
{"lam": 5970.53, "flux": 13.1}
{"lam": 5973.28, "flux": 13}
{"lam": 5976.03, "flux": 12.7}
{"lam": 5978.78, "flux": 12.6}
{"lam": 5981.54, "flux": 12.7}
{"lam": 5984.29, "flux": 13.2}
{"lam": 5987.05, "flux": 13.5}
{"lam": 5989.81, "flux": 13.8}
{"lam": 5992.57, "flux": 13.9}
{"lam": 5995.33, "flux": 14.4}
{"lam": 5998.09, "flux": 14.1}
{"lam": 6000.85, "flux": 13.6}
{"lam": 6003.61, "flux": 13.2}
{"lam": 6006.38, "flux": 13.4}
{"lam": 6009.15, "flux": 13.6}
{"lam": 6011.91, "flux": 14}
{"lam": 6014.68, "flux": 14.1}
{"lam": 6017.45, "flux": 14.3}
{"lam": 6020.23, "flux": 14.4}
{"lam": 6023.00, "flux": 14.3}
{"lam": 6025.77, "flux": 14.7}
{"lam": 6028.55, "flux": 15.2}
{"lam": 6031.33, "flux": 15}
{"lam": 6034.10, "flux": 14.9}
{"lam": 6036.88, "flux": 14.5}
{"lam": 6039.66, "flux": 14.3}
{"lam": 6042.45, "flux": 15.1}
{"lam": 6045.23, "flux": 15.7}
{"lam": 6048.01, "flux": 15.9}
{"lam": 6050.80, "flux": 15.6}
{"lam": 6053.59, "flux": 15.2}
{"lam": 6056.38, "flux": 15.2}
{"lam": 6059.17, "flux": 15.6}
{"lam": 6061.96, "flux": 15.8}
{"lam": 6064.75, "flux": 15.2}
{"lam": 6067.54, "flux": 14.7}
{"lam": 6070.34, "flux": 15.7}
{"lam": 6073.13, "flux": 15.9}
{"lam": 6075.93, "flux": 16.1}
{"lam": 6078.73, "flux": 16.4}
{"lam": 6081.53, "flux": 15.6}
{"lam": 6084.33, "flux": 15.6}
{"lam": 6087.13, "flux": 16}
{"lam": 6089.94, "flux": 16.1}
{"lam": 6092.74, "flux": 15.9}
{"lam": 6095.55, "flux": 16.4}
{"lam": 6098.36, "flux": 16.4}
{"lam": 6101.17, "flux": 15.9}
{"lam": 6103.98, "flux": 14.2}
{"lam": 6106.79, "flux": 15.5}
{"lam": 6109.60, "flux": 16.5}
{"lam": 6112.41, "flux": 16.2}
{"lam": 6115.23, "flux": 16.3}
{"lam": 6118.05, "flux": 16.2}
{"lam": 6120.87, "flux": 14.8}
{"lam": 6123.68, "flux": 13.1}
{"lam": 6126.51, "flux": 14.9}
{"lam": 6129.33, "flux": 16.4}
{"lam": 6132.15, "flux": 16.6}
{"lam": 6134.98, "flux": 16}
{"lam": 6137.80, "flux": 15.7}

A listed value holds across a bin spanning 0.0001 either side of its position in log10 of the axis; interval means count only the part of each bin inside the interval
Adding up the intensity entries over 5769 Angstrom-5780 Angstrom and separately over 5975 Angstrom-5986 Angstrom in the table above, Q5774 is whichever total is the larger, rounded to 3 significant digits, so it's 58.7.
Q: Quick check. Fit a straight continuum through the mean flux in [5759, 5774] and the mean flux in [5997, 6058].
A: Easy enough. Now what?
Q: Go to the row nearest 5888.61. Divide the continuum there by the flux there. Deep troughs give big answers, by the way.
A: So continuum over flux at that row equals 2.04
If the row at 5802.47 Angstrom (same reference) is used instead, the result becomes 0.86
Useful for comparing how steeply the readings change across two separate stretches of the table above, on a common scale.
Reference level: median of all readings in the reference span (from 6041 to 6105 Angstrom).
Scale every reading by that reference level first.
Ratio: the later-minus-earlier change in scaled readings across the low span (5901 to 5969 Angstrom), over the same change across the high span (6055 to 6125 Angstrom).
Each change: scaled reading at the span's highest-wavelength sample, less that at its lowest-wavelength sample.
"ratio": -2.0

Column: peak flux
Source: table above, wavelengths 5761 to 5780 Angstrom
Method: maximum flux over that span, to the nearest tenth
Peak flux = 14.8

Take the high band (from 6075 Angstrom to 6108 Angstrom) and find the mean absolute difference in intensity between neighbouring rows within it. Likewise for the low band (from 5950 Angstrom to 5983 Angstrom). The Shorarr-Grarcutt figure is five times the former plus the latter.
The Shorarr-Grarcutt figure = 2.8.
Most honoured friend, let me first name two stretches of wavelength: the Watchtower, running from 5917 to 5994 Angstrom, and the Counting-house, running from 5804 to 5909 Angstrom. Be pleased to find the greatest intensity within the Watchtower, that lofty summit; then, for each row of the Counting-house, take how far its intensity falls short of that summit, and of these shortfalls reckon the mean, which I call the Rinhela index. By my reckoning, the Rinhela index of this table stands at 1.3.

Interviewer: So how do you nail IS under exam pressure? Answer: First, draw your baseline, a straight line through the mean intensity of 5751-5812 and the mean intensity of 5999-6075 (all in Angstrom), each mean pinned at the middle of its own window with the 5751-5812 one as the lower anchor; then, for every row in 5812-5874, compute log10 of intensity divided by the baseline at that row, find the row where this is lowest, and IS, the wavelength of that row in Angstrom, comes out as 5858.86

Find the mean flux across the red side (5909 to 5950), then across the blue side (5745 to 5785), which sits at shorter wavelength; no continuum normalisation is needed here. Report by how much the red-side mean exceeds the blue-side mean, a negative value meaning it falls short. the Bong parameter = -3.0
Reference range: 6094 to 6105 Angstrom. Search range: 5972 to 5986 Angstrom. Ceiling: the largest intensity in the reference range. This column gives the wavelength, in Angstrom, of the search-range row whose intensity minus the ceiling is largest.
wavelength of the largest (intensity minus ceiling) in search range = 5984.29 Angstrom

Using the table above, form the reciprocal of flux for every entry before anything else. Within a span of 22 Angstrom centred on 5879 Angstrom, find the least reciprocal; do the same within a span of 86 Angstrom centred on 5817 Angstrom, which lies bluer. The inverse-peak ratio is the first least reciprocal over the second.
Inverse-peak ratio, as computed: 1.3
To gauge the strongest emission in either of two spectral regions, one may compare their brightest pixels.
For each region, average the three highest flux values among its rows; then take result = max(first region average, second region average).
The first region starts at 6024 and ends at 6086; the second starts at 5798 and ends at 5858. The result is 16.9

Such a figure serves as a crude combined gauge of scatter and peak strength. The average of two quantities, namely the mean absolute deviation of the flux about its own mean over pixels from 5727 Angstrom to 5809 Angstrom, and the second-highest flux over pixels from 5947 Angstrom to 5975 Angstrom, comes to 6.8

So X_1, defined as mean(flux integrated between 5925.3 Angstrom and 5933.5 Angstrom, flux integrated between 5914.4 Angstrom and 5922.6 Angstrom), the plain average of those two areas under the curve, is 96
